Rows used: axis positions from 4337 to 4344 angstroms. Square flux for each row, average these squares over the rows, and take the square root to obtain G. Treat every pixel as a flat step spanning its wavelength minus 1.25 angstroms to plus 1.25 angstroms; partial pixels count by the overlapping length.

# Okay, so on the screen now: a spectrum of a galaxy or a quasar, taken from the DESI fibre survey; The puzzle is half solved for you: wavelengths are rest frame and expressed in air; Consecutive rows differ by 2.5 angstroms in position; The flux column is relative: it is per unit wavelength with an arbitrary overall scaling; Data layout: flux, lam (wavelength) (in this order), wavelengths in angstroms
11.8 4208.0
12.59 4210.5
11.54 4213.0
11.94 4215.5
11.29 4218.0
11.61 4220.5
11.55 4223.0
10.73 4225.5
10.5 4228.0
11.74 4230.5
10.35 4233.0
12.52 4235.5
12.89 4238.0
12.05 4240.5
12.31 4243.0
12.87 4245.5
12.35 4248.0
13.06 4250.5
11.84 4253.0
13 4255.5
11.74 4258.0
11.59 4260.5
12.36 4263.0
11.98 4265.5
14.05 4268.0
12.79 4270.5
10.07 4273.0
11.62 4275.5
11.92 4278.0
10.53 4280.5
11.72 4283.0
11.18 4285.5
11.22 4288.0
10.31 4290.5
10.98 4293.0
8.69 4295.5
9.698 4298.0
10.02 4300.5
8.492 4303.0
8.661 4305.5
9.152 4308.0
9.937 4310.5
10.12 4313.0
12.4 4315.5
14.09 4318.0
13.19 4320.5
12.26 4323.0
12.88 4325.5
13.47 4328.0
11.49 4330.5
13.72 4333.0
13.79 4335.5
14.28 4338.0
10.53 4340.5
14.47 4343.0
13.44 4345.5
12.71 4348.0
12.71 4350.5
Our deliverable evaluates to 13.2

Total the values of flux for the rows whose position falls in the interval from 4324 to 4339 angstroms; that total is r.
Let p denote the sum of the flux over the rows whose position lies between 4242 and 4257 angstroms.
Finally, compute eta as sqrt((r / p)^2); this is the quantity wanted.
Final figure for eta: 1.06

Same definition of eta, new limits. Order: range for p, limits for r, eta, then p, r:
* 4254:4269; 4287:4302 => 0.82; 75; 61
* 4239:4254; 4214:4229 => 0.91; 74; 68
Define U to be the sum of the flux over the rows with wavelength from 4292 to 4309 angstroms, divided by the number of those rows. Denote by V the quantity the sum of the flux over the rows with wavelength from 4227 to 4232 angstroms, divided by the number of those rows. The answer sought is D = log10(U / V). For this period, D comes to -0.07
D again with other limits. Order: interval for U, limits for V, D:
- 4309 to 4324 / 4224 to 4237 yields 0.03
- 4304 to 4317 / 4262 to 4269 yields -0.10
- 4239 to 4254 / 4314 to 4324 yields -0.02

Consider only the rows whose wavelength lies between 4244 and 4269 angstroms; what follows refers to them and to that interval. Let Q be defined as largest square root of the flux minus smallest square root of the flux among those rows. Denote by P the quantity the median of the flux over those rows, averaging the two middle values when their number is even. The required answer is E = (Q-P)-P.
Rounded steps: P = 12.4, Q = 0.34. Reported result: -24.4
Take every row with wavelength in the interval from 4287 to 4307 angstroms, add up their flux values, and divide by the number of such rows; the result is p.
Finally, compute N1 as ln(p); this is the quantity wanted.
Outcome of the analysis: 2.28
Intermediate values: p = 9.8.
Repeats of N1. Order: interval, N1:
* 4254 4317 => 2.40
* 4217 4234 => 2.41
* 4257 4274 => 2.49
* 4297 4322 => 2.36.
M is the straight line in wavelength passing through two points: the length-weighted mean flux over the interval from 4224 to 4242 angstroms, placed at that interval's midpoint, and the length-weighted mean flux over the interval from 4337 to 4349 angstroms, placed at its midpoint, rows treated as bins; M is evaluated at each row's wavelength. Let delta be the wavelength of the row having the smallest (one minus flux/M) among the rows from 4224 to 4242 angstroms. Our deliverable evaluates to 4238.0 angstroms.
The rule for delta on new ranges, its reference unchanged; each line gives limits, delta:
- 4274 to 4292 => 4278.0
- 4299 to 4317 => 4315.5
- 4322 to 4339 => 4338.0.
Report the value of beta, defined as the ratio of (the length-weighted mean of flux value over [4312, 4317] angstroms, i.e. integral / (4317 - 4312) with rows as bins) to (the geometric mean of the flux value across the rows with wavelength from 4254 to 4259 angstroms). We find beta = 0.93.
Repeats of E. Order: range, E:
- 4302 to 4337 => -23.8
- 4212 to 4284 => -23.1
